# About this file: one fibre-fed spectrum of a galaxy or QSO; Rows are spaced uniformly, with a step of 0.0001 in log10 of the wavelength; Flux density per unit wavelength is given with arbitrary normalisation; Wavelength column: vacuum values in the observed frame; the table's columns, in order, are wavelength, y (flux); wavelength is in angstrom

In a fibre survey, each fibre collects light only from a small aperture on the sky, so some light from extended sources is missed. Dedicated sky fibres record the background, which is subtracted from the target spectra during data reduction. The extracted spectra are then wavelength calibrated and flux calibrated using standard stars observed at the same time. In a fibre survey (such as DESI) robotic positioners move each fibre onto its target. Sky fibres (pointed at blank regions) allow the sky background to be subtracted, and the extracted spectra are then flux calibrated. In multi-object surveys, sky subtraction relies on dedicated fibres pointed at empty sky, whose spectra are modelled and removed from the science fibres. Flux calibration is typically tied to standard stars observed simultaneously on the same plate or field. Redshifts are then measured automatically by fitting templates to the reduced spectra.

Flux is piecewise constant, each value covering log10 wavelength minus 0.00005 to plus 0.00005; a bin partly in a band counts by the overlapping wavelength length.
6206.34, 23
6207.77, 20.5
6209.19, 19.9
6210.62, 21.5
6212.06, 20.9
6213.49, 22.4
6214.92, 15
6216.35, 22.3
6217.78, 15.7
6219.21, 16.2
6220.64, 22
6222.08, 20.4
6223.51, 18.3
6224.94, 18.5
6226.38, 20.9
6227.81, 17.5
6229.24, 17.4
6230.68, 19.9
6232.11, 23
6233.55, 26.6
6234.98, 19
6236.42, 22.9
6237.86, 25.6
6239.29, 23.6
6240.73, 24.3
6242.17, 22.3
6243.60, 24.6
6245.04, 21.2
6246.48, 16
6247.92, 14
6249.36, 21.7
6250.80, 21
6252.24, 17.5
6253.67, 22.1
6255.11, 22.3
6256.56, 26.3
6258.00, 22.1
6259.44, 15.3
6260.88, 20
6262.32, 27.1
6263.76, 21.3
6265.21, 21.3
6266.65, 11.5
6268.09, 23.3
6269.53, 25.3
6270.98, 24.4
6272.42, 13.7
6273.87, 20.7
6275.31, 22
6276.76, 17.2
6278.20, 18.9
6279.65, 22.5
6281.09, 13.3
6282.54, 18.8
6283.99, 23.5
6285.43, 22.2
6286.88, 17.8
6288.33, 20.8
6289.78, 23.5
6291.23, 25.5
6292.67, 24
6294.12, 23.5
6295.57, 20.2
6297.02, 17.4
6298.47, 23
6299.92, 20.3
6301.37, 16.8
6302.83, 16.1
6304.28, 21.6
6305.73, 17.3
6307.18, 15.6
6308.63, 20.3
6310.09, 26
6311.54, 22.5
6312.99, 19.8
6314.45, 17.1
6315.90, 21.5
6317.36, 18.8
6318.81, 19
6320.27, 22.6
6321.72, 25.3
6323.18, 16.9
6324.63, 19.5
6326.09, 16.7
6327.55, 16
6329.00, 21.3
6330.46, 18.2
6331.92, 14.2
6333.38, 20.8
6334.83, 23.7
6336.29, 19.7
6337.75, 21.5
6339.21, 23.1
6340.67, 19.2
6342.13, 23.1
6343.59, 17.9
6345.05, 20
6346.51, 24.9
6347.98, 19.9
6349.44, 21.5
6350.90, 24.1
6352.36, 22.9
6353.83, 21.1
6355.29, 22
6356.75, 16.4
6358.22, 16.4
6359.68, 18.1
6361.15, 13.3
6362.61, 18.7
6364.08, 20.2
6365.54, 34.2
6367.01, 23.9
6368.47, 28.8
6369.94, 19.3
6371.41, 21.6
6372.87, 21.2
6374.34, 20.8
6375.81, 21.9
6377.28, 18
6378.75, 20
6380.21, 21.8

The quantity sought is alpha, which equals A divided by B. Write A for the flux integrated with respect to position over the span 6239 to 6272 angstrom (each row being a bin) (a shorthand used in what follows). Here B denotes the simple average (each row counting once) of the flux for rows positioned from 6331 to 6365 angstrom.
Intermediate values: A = 698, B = 20.1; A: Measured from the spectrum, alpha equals 34.7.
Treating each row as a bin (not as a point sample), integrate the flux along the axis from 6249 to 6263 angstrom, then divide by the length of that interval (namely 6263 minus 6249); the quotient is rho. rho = 21.5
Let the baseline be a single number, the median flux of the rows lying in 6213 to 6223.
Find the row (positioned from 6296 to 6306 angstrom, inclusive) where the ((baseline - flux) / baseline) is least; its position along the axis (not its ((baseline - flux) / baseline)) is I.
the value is 6298.47 angstrom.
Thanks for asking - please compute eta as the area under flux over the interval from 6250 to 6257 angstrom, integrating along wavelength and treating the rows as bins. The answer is 152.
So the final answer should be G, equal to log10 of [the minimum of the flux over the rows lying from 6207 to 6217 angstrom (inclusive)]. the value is 1.18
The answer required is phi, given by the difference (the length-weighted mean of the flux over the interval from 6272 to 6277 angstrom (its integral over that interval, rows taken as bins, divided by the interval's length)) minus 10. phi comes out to 8.8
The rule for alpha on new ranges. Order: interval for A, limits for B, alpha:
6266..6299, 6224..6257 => 32.0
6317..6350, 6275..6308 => 33.2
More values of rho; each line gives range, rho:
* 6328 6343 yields 20.4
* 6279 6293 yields 21.1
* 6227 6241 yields 21.9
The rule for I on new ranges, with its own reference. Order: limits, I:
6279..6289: 6283.99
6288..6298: 6291.23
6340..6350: 6346.51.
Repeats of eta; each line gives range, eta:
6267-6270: 68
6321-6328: 133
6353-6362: 161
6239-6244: 118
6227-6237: 209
